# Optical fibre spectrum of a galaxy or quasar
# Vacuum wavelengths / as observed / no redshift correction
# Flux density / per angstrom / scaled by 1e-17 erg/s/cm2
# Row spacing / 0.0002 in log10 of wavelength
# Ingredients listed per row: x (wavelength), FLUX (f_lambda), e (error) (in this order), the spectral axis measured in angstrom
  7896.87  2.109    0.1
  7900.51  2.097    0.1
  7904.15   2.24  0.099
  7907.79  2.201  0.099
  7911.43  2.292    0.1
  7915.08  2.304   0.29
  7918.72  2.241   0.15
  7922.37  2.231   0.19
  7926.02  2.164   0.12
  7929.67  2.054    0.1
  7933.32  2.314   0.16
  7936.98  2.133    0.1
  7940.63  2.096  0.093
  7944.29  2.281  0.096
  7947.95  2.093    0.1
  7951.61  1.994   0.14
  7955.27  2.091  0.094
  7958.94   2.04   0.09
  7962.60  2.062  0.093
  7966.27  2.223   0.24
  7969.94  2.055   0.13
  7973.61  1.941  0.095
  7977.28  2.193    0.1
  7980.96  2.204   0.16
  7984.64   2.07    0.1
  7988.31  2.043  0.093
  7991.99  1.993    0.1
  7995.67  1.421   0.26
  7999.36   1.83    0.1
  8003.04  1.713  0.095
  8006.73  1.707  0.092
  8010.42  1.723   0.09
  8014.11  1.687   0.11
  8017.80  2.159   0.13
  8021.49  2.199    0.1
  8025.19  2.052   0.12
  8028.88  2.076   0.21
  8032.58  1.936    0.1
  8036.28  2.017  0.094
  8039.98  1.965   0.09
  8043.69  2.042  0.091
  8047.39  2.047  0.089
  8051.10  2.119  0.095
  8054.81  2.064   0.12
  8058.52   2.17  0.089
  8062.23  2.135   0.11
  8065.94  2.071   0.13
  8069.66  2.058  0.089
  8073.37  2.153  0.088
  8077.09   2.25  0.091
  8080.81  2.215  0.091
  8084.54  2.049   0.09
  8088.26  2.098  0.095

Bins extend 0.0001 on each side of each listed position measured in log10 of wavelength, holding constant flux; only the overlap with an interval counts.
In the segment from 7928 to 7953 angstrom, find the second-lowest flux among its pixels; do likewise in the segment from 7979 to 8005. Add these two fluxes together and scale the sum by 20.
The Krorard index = 75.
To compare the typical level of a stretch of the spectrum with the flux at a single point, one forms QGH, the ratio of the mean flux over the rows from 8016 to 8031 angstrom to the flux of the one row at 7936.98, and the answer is 0.99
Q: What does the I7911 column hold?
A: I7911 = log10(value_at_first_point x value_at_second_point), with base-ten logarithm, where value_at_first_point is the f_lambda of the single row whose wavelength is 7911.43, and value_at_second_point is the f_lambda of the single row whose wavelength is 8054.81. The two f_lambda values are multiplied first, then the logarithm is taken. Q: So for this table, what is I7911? 0.67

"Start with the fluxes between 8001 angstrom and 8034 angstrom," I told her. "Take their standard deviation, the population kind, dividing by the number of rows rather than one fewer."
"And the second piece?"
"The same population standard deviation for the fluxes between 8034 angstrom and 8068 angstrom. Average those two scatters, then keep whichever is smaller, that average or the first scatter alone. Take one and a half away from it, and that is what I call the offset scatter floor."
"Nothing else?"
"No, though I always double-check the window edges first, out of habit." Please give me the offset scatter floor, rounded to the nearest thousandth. -1.371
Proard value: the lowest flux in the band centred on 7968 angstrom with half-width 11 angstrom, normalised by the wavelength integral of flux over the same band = 0.0423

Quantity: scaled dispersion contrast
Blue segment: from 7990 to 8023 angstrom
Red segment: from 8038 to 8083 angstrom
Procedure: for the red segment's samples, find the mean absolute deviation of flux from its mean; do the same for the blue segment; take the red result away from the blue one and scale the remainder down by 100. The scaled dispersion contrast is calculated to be 0.0013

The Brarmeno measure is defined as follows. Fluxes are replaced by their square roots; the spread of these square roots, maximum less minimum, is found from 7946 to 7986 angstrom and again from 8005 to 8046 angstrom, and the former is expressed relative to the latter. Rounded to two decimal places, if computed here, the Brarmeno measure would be 0.53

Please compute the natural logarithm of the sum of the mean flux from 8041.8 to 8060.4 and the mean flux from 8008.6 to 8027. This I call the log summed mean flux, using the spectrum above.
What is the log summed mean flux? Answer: 1.40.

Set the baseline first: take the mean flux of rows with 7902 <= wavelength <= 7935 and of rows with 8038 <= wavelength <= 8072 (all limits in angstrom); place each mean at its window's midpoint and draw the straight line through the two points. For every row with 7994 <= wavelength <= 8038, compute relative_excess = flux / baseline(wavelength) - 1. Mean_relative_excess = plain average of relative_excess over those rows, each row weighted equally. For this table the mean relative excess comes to -0.11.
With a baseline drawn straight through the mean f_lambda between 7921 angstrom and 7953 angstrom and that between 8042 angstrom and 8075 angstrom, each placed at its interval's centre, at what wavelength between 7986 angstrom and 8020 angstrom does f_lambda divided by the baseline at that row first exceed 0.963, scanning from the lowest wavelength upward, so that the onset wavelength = 8017.80 angstrom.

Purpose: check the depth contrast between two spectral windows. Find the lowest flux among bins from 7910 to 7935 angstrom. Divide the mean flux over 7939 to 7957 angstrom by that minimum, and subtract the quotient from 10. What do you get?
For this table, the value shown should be 8.972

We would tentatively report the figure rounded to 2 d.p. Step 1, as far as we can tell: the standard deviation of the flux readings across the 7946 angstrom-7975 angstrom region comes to 0.08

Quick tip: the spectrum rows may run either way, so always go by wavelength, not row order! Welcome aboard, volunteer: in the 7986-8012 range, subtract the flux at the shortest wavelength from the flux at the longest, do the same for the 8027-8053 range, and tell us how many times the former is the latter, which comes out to -7.4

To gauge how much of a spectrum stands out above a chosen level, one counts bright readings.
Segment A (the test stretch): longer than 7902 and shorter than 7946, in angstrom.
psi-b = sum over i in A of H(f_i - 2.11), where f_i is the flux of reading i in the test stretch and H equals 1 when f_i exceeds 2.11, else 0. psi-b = 10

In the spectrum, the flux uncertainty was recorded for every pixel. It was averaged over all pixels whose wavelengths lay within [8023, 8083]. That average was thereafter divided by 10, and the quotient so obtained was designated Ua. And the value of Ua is 0.0106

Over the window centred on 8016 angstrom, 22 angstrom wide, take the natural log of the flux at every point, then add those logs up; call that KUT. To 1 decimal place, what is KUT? 3.9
